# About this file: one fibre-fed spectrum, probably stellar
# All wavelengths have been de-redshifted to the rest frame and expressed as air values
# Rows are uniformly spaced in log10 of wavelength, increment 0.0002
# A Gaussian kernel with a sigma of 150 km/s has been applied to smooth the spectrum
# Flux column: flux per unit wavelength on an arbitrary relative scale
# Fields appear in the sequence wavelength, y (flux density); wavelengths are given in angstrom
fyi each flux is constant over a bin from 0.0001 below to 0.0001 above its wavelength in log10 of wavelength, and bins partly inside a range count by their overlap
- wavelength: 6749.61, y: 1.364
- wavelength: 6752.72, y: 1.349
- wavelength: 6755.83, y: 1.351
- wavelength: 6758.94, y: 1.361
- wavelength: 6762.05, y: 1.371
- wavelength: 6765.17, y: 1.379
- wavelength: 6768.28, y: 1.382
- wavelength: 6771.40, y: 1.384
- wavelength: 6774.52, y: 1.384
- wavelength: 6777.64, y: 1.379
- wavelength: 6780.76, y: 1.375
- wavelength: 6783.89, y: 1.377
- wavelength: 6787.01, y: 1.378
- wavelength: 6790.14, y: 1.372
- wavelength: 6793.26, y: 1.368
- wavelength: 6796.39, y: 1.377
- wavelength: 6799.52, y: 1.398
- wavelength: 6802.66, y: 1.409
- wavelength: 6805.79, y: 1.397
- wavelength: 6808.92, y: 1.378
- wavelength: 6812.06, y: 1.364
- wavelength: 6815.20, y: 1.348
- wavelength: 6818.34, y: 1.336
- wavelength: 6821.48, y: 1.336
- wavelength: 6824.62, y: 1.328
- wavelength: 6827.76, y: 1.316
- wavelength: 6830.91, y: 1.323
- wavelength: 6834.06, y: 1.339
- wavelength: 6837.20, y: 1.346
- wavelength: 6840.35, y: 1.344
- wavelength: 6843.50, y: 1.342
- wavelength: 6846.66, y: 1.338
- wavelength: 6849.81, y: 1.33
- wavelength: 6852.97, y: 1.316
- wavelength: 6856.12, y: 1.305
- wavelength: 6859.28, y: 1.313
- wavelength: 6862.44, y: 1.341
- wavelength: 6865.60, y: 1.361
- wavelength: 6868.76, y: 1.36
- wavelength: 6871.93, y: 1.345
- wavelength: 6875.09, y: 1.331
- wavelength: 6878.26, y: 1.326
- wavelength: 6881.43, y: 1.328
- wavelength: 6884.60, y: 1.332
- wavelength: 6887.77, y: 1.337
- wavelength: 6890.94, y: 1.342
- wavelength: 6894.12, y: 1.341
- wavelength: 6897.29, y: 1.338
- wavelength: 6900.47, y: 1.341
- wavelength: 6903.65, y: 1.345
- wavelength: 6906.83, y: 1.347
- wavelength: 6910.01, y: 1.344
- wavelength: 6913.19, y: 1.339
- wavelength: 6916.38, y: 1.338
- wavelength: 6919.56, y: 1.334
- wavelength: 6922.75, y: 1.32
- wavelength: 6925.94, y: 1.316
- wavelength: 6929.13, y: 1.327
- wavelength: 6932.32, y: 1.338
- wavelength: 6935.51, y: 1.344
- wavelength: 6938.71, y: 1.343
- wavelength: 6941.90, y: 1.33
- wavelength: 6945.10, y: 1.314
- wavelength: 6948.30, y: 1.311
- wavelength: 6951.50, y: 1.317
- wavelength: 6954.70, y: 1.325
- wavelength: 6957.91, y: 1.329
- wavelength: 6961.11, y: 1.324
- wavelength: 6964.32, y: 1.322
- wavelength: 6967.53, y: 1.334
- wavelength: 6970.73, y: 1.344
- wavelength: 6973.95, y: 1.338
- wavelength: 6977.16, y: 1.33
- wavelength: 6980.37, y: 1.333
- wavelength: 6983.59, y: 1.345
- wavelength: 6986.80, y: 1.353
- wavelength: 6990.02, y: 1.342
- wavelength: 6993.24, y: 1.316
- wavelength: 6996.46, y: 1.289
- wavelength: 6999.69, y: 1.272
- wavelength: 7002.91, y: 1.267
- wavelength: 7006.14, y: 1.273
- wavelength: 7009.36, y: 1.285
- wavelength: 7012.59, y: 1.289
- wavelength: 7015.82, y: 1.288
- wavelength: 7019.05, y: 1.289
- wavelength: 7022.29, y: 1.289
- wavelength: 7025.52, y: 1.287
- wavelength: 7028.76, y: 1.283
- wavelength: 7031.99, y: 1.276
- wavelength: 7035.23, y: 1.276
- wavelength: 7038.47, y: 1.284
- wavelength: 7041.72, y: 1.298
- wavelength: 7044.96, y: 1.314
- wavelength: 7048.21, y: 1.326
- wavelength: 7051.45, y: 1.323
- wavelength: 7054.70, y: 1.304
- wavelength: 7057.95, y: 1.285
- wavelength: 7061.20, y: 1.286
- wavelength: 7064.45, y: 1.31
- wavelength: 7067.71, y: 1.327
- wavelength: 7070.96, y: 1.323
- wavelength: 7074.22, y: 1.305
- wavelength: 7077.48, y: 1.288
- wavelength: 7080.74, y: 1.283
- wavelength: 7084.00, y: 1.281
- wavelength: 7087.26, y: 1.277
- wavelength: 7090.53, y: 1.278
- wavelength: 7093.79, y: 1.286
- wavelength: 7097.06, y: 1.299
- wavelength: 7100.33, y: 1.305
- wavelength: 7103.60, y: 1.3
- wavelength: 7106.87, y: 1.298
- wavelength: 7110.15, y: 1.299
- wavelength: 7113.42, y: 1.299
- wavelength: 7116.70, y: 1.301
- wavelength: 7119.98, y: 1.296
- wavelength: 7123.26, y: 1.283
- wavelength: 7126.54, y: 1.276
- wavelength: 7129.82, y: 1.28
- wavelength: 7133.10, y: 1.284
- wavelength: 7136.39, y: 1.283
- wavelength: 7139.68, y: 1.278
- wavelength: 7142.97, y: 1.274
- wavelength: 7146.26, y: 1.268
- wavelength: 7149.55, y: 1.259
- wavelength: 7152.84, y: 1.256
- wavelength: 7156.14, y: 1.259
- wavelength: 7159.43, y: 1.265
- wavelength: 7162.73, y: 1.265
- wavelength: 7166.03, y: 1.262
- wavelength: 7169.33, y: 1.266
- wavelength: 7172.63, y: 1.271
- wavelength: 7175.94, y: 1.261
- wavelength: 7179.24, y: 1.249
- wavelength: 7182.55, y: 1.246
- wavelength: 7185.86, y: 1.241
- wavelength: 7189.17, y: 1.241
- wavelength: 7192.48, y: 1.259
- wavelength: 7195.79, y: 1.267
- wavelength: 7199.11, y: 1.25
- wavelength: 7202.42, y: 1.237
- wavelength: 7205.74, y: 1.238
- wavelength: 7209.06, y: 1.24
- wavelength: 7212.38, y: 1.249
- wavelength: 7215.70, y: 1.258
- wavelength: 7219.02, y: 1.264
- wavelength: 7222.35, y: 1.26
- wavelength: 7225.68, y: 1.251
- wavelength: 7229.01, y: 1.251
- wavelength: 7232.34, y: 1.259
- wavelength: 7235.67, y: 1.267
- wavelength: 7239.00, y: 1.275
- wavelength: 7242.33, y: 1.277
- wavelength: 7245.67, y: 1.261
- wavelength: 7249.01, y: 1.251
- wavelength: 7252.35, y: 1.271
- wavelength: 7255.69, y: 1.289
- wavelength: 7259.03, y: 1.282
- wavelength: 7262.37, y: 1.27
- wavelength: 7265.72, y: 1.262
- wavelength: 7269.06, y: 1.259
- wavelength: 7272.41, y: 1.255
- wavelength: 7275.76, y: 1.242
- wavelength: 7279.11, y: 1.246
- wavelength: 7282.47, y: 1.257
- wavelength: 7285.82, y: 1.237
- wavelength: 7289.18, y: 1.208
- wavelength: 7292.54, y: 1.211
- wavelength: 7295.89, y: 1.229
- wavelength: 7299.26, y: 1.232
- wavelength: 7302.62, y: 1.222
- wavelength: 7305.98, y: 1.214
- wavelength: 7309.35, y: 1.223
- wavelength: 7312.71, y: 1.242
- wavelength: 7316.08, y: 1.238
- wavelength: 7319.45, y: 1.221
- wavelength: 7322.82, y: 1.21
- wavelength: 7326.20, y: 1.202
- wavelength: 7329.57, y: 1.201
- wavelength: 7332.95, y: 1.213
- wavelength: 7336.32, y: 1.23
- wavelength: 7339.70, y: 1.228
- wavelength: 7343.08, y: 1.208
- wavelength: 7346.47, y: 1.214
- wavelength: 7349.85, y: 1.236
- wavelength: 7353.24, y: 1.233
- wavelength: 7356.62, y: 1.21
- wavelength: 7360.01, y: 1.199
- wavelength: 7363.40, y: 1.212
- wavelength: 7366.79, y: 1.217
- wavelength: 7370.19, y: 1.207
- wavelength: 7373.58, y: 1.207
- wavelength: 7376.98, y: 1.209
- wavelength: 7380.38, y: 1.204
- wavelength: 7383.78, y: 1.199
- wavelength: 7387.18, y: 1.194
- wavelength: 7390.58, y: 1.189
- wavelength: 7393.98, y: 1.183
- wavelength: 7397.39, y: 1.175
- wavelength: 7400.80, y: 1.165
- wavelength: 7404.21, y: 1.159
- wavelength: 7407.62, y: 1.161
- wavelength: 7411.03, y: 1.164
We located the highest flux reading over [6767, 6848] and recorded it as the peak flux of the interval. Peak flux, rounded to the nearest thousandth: 1.409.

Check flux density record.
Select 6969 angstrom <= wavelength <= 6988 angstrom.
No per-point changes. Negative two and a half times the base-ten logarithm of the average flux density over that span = -0.318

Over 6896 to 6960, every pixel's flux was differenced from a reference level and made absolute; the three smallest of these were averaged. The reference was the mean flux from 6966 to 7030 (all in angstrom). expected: 0.006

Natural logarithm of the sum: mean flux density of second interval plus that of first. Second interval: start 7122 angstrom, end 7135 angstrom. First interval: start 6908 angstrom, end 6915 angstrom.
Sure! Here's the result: 0.964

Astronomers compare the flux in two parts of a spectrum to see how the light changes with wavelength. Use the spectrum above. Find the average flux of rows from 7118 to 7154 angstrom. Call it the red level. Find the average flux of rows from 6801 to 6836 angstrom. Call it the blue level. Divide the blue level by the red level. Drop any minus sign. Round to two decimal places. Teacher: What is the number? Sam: 1.06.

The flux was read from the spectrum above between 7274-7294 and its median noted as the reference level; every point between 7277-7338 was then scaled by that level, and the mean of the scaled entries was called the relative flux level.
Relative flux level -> 0.99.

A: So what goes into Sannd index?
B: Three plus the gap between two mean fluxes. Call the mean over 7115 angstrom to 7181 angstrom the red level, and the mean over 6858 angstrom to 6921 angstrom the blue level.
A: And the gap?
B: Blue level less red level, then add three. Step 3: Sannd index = 3.07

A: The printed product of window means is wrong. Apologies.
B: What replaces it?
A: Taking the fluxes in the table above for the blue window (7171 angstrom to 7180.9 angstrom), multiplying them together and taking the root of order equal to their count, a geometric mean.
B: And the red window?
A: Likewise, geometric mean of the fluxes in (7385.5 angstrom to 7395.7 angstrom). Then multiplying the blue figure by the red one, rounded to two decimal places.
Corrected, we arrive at 1.50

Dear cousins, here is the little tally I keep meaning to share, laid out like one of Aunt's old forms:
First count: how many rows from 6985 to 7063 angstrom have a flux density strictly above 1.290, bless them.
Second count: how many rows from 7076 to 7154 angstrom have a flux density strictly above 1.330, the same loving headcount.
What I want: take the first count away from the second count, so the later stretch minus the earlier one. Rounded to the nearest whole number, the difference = -8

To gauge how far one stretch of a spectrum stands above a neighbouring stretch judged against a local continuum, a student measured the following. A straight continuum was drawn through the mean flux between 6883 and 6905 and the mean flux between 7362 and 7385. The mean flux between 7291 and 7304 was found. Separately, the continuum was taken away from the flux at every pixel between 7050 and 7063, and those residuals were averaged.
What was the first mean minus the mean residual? 1.22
